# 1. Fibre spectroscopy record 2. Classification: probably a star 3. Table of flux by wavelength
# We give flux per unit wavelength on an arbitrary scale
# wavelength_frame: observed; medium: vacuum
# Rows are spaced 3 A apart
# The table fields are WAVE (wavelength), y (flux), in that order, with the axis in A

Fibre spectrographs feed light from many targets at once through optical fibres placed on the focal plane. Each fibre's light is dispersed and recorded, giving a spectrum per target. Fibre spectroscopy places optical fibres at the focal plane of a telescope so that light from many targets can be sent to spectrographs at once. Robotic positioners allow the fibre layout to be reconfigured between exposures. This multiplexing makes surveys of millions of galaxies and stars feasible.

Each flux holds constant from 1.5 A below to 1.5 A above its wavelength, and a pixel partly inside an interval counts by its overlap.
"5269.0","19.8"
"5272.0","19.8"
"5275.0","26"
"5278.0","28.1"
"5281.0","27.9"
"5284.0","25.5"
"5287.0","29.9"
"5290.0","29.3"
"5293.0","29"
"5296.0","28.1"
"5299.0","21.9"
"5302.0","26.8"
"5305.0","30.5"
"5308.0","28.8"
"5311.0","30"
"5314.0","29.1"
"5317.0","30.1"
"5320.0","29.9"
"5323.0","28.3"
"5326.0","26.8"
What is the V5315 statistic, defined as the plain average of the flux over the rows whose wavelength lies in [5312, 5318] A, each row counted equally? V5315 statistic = 29.6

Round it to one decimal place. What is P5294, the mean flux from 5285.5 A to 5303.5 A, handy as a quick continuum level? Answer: 27.5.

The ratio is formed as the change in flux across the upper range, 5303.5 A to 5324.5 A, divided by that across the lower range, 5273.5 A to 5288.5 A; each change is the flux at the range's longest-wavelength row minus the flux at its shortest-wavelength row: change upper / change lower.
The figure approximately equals -0.56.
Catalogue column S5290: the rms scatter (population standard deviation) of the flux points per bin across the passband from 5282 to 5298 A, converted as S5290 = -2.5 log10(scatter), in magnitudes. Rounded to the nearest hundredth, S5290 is -0.47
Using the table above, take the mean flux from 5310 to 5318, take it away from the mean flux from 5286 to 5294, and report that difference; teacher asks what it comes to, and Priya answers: -0.3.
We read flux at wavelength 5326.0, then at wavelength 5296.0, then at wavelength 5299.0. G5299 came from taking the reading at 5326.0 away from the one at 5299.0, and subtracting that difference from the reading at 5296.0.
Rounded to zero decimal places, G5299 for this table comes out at 33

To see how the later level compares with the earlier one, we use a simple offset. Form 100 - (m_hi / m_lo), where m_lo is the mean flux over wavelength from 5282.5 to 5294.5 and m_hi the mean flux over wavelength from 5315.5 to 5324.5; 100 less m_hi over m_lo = 99.0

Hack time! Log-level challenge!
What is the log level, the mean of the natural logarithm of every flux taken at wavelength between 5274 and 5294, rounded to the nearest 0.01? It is 3.33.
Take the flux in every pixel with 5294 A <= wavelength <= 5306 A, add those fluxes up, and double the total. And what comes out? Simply 215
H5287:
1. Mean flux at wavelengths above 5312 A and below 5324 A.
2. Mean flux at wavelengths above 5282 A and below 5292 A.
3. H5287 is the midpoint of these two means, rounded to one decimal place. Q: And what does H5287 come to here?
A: 28.8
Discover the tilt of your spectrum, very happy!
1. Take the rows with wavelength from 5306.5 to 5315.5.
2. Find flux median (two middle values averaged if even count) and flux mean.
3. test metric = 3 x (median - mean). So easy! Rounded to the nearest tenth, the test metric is -0.6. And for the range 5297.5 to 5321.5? 3.3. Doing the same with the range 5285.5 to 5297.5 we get 0.2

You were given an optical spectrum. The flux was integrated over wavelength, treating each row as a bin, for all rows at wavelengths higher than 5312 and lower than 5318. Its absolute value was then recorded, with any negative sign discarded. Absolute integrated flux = 178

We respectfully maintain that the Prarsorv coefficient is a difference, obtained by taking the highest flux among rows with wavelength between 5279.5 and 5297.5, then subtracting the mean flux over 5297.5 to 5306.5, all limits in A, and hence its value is 3.5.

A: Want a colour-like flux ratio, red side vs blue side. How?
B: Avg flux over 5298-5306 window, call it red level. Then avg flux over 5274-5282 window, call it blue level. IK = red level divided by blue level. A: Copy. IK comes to 0.97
